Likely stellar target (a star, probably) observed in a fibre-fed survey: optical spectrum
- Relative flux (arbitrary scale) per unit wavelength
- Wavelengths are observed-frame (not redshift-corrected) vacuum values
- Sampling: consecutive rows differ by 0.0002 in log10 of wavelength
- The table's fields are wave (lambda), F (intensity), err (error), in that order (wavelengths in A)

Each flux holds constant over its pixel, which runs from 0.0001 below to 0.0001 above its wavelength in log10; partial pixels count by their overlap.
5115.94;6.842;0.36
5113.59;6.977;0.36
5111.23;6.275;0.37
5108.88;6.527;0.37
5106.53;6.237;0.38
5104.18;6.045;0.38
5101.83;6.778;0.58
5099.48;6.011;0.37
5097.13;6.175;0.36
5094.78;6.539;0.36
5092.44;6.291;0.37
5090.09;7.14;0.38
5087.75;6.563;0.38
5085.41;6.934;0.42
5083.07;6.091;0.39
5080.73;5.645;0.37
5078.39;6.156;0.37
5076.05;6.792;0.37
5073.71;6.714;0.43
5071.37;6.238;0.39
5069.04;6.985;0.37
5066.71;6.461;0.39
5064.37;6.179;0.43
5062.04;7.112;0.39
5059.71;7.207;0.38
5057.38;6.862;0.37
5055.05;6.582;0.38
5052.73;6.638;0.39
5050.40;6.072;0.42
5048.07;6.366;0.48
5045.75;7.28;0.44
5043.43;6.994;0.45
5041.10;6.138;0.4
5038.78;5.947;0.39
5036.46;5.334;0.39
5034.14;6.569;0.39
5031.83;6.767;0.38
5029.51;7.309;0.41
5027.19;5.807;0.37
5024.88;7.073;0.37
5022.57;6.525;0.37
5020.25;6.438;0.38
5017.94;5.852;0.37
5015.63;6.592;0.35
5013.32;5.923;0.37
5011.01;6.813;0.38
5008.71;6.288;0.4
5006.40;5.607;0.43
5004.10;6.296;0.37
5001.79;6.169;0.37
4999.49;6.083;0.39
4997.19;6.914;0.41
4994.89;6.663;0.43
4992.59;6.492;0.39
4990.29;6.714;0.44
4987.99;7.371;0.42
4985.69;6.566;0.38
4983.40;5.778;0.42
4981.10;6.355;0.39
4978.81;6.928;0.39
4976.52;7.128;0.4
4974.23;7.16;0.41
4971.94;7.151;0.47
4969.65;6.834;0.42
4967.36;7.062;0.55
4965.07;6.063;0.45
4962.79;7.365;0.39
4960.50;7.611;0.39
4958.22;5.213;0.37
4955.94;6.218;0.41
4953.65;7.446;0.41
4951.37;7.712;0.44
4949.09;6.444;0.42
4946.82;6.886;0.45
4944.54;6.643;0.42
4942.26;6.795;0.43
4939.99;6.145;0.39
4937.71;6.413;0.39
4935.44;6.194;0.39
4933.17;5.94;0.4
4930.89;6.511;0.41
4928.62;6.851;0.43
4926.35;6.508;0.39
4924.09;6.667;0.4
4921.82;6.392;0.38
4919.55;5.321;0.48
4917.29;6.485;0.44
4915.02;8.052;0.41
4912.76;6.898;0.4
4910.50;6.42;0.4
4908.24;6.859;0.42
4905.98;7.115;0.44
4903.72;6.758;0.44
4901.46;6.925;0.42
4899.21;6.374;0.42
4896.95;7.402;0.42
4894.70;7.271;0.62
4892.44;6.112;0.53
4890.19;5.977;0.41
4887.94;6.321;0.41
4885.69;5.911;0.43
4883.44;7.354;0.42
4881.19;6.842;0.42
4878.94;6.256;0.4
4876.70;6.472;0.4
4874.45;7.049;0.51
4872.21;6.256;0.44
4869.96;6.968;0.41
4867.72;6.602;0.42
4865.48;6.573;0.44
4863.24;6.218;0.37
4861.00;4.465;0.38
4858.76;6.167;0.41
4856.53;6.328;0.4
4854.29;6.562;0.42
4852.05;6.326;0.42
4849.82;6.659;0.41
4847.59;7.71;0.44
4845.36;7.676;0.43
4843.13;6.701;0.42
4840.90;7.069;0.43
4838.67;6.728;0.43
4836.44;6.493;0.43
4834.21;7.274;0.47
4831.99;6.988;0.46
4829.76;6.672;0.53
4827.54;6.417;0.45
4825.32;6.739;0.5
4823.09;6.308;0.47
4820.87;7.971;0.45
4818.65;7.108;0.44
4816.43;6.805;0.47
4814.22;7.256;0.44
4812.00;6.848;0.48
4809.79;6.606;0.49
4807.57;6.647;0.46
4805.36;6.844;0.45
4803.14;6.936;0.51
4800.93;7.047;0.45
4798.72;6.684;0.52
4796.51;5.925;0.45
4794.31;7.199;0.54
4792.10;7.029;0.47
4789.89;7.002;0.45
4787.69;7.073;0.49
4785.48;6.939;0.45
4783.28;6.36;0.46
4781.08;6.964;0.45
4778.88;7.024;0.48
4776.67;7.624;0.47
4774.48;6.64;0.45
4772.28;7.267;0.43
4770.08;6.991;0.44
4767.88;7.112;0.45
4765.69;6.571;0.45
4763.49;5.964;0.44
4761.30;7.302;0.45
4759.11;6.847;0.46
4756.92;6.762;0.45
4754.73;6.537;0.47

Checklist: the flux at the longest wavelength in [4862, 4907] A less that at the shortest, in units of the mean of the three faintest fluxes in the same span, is 0.15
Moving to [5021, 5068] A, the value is -0.01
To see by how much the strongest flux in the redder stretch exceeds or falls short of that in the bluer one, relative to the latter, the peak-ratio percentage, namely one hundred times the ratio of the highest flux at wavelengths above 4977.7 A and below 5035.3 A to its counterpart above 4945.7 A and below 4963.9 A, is 95.6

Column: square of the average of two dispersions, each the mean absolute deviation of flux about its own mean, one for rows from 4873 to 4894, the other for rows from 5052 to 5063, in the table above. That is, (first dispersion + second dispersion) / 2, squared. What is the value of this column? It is 0.10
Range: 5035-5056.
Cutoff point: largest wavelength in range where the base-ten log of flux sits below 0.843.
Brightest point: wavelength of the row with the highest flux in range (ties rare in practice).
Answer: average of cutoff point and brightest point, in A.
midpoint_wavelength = 5050.4 A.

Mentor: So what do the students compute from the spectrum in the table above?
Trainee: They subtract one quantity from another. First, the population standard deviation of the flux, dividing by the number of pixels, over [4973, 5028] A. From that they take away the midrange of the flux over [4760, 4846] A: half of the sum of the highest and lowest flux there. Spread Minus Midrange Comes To -6.47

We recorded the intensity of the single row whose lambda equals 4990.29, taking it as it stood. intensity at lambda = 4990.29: 6.714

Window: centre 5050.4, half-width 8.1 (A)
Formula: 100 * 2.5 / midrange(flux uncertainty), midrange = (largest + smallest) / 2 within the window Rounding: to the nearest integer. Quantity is 588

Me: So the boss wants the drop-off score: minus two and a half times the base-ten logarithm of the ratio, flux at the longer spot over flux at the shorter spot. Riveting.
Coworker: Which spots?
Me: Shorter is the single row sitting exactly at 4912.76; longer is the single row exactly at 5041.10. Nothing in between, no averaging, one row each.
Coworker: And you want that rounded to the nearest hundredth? 0.13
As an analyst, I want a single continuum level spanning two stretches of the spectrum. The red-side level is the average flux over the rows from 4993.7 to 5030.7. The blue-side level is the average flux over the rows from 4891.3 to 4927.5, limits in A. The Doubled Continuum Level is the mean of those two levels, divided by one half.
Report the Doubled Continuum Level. 13.1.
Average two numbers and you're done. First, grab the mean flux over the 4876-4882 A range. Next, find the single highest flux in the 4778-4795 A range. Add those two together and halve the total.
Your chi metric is 6.86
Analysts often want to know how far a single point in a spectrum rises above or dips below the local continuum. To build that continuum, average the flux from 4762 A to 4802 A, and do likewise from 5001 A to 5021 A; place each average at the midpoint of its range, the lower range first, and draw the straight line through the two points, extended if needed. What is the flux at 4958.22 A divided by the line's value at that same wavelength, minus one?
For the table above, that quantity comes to -0.18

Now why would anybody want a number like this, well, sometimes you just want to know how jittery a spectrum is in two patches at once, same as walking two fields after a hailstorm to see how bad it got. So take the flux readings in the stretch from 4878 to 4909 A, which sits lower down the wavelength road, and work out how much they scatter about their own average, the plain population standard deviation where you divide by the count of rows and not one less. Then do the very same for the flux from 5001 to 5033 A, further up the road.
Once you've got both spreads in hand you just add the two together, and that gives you 0.98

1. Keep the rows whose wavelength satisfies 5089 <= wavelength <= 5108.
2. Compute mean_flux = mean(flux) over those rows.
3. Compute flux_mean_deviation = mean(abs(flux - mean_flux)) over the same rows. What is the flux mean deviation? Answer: 0.31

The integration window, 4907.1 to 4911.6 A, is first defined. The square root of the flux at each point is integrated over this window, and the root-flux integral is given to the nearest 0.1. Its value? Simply 11.6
